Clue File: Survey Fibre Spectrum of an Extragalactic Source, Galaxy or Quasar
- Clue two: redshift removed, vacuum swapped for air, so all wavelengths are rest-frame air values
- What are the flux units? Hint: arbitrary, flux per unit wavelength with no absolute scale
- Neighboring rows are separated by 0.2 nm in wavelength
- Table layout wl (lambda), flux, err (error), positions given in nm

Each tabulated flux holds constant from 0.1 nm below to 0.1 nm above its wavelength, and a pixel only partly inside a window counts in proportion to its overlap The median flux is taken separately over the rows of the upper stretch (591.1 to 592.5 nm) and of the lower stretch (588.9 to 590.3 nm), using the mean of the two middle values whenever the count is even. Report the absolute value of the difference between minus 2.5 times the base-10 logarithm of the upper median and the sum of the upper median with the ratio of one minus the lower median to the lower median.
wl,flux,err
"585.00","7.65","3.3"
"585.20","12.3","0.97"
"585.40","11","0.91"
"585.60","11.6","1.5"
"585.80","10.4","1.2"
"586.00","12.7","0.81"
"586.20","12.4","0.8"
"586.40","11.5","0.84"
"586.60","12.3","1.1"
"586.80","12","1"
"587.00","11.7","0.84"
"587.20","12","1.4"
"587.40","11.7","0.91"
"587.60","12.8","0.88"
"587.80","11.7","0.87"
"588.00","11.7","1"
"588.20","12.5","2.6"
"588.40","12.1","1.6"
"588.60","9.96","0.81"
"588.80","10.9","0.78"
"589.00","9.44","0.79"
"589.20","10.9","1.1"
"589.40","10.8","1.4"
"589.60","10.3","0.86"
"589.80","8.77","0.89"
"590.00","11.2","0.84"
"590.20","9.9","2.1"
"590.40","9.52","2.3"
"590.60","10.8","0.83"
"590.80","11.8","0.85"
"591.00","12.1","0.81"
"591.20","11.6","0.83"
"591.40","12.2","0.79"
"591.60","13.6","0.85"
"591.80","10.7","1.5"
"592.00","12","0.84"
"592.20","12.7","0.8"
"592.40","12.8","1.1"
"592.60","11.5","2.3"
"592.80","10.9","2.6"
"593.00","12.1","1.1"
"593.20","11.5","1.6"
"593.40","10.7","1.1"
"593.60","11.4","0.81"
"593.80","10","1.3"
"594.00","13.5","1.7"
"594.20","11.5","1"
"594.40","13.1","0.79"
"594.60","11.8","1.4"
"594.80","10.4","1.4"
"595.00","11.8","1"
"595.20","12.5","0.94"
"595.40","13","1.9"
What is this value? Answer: 14.0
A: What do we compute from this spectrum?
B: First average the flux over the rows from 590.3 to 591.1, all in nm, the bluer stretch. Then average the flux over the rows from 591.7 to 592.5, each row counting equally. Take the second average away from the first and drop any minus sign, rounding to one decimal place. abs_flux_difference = 1.0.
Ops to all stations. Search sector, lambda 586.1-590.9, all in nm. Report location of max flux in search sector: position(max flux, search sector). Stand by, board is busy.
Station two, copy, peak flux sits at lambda 587.60 nm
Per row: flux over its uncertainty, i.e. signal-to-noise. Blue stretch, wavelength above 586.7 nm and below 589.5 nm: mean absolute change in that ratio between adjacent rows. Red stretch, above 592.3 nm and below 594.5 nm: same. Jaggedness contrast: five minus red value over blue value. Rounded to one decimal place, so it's 3.6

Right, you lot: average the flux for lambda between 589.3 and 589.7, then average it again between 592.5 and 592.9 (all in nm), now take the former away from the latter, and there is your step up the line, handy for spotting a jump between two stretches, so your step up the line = 0.65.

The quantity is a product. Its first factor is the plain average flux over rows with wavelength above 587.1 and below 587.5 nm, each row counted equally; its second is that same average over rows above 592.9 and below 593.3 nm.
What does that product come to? 140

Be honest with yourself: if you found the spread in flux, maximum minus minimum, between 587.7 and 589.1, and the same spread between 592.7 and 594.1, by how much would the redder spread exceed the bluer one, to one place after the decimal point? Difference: 0.4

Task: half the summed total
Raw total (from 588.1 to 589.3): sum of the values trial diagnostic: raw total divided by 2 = 32.9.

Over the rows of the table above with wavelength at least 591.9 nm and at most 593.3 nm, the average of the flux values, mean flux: 11.9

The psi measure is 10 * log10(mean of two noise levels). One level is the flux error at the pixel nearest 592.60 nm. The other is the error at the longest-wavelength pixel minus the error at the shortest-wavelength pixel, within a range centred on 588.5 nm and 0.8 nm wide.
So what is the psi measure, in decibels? -6.2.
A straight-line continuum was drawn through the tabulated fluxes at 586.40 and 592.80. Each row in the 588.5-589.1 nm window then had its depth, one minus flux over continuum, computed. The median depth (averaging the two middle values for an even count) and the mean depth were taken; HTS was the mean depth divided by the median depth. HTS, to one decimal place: 0.9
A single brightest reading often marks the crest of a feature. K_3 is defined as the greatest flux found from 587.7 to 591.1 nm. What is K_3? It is 12.5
